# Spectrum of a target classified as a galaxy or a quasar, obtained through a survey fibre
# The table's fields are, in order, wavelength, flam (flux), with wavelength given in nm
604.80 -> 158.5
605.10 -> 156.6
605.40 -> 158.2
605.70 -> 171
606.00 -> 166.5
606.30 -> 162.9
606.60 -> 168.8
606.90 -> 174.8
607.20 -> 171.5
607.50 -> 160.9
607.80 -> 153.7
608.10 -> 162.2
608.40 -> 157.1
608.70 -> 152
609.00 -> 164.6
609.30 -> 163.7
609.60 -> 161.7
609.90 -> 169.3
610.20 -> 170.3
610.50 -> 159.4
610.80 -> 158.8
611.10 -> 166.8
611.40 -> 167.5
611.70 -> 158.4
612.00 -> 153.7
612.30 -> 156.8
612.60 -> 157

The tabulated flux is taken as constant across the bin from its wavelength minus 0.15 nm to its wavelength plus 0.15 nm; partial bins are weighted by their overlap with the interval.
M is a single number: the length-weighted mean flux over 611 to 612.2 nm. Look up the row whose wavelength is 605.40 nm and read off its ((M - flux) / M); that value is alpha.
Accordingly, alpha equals 0.02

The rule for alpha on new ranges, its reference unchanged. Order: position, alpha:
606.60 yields -0.05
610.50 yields 0.01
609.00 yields -0.02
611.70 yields 0.02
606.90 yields -0.08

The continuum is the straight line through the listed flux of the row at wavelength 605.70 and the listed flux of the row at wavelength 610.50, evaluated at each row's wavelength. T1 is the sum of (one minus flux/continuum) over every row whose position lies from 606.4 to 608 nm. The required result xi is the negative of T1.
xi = -0.04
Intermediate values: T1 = 0.04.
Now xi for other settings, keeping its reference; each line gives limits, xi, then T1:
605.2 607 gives -0.10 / 0.10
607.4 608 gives -0.11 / 0.11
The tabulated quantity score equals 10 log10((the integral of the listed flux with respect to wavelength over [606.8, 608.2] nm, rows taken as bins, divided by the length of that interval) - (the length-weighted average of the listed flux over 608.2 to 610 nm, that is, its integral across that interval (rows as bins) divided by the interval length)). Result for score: 5.0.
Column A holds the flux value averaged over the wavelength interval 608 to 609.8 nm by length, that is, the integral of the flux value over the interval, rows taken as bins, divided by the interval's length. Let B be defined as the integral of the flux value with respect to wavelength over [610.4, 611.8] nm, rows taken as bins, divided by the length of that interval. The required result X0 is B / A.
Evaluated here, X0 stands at 1.01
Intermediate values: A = 160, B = 162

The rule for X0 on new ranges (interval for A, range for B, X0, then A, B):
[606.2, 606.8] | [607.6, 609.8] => 0.96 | 167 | 160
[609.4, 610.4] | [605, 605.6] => 0.95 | 167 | 159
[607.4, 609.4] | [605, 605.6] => 1.00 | 159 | 159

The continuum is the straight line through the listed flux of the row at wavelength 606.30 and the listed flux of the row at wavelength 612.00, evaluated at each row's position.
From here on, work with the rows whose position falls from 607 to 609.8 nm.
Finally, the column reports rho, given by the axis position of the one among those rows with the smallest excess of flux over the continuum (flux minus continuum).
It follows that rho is 608.70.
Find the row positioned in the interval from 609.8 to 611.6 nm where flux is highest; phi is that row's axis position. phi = 610.20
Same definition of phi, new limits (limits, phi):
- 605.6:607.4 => 606.90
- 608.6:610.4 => 610.20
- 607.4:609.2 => 609.00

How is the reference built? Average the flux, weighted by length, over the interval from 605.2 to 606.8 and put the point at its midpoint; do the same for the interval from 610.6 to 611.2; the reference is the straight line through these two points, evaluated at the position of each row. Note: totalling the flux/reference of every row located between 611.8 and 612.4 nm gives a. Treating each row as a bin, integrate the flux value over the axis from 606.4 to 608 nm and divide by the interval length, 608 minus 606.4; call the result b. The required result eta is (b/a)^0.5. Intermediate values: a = 1.9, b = 166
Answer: 9.3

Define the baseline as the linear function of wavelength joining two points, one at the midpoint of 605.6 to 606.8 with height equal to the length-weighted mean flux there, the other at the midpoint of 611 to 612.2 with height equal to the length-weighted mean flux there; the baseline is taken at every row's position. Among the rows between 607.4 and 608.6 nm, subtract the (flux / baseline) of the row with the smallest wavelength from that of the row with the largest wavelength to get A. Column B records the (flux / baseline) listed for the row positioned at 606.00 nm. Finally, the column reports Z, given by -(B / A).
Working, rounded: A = -0.02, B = 0.99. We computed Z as 59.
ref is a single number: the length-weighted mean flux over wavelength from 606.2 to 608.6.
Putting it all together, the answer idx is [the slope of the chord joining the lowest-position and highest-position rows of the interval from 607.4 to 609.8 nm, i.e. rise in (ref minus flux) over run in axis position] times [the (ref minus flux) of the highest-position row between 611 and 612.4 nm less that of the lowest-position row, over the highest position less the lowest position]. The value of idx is -3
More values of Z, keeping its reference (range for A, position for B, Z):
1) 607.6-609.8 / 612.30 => -16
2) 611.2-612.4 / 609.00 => 17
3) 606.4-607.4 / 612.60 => -48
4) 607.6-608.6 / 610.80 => -40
